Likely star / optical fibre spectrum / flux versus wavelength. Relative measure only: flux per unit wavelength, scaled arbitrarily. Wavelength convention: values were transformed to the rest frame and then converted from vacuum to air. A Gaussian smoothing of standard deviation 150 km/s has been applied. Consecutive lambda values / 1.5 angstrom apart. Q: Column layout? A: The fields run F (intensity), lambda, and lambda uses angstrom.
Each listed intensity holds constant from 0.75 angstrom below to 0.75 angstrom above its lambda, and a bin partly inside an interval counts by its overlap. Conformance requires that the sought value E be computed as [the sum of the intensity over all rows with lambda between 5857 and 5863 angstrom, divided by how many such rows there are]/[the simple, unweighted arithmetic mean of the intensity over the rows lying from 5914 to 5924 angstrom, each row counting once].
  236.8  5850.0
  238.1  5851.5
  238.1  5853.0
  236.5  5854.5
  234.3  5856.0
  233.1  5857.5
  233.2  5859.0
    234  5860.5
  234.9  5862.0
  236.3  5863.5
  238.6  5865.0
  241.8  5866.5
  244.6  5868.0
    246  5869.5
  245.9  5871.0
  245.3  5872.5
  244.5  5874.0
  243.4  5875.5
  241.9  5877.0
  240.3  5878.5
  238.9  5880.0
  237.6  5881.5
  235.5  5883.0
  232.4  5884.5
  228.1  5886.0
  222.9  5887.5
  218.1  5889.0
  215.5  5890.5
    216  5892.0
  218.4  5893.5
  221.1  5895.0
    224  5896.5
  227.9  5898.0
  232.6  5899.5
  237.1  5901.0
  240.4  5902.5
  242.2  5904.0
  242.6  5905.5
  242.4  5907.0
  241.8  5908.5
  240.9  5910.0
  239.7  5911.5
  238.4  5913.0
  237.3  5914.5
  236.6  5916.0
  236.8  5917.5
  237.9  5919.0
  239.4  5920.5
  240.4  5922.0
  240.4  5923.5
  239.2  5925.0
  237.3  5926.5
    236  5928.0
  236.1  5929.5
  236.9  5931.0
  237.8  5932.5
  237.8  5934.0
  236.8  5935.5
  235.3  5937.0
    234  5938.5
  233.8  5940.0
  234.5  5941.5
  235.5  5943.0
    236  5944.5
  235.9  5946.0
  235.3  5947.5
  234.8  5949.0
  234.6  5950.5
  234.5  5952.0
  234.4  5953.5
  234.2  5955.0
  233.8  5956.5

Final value 0.98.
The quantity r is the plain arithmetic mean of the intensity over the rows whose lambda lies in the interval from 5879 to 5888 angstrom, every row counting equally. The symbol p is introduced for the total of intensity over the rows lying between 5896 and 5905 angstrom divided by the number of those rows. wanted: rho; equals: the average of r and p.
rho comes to 233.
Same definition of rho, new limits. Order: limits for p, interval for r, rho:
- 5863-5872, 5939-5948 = 239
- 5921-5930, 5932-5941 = 237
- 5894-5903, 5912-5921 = 234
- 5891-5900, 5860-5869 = 231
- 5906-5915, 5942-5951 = 238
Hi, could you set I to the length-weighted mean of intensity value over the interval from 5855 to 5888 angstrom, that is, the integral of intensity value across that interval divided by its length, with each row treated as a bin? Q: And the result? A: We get 238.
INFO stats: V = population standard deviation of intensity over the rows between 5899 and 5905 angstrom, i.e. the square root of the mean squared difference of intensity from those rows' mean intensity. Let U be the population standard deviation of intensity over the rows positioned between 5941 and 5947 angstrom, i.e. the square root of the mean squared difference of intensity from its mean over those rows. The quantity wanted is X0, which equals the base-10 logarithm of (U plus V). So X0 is 0.63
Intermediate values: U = 1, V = 3.7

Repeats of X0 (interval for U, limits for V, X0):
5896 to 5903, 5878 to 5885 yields 0.94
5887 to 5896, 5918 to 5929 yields 0.62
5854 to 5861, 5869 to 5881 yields 0.57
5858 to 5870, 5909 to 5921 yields 0.78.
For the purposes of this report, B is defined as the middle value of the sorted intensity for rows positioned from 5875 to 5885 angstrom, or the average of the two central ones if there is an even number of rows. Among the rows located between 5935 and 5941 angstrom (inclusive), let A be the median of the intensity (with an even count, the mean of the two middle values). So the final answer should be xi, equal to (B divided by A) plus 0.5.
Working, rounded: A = 235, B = 239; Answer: 1.52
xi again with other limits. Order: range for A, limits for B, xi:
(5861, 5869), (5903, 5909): 1.52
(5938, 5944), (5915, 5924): 1.52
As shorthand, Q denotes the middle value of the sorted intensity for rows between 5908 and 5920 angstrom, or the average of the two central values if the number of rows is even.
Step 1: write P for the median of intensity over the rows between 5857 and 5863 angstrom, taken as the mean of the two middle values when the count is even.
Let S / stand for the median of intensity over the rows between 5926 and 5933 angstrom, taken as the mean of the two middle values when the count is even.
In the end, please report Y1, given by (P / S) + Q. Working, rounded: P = 234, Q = 238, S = 237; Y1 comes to 239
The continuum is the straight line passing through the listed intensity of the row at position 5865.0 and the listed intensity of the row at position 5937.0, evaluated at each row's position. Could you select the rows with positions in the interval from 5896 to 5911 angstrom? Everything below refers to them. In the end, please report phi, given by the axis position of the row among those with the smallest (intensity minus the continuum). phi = 5896.5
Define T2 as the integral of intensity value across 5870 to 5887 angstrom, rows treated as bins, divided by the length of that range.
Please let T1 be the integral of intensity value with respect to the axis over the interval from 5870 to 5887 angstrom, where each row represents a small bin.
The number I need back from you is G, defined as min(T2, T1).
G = 239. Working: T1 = 4068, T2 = 239.3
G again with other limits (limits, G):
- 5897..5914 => 238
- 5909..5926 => 239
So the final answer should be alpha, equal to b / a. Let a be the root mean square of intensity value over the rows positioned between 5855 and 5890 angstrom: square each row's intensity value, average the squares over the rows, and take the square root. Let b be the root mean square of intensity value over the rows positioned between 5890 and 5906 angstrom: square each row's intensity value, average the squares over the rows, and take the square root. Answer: 0.966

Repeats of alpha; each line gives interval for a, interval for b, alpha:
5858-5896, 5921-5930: 1.016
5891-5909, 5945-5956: 1.010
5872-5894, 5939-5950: 1.013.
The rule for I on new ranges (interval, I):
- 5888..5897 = 219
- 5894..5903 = 230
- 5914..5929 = 238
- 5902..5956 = 237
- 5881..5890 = 228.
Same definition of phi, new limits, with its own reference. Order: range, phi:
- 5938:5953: 5940.0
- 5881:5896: 5890.5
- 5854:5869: 5857.5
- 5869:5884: 5883.0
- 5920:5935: 5928.0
